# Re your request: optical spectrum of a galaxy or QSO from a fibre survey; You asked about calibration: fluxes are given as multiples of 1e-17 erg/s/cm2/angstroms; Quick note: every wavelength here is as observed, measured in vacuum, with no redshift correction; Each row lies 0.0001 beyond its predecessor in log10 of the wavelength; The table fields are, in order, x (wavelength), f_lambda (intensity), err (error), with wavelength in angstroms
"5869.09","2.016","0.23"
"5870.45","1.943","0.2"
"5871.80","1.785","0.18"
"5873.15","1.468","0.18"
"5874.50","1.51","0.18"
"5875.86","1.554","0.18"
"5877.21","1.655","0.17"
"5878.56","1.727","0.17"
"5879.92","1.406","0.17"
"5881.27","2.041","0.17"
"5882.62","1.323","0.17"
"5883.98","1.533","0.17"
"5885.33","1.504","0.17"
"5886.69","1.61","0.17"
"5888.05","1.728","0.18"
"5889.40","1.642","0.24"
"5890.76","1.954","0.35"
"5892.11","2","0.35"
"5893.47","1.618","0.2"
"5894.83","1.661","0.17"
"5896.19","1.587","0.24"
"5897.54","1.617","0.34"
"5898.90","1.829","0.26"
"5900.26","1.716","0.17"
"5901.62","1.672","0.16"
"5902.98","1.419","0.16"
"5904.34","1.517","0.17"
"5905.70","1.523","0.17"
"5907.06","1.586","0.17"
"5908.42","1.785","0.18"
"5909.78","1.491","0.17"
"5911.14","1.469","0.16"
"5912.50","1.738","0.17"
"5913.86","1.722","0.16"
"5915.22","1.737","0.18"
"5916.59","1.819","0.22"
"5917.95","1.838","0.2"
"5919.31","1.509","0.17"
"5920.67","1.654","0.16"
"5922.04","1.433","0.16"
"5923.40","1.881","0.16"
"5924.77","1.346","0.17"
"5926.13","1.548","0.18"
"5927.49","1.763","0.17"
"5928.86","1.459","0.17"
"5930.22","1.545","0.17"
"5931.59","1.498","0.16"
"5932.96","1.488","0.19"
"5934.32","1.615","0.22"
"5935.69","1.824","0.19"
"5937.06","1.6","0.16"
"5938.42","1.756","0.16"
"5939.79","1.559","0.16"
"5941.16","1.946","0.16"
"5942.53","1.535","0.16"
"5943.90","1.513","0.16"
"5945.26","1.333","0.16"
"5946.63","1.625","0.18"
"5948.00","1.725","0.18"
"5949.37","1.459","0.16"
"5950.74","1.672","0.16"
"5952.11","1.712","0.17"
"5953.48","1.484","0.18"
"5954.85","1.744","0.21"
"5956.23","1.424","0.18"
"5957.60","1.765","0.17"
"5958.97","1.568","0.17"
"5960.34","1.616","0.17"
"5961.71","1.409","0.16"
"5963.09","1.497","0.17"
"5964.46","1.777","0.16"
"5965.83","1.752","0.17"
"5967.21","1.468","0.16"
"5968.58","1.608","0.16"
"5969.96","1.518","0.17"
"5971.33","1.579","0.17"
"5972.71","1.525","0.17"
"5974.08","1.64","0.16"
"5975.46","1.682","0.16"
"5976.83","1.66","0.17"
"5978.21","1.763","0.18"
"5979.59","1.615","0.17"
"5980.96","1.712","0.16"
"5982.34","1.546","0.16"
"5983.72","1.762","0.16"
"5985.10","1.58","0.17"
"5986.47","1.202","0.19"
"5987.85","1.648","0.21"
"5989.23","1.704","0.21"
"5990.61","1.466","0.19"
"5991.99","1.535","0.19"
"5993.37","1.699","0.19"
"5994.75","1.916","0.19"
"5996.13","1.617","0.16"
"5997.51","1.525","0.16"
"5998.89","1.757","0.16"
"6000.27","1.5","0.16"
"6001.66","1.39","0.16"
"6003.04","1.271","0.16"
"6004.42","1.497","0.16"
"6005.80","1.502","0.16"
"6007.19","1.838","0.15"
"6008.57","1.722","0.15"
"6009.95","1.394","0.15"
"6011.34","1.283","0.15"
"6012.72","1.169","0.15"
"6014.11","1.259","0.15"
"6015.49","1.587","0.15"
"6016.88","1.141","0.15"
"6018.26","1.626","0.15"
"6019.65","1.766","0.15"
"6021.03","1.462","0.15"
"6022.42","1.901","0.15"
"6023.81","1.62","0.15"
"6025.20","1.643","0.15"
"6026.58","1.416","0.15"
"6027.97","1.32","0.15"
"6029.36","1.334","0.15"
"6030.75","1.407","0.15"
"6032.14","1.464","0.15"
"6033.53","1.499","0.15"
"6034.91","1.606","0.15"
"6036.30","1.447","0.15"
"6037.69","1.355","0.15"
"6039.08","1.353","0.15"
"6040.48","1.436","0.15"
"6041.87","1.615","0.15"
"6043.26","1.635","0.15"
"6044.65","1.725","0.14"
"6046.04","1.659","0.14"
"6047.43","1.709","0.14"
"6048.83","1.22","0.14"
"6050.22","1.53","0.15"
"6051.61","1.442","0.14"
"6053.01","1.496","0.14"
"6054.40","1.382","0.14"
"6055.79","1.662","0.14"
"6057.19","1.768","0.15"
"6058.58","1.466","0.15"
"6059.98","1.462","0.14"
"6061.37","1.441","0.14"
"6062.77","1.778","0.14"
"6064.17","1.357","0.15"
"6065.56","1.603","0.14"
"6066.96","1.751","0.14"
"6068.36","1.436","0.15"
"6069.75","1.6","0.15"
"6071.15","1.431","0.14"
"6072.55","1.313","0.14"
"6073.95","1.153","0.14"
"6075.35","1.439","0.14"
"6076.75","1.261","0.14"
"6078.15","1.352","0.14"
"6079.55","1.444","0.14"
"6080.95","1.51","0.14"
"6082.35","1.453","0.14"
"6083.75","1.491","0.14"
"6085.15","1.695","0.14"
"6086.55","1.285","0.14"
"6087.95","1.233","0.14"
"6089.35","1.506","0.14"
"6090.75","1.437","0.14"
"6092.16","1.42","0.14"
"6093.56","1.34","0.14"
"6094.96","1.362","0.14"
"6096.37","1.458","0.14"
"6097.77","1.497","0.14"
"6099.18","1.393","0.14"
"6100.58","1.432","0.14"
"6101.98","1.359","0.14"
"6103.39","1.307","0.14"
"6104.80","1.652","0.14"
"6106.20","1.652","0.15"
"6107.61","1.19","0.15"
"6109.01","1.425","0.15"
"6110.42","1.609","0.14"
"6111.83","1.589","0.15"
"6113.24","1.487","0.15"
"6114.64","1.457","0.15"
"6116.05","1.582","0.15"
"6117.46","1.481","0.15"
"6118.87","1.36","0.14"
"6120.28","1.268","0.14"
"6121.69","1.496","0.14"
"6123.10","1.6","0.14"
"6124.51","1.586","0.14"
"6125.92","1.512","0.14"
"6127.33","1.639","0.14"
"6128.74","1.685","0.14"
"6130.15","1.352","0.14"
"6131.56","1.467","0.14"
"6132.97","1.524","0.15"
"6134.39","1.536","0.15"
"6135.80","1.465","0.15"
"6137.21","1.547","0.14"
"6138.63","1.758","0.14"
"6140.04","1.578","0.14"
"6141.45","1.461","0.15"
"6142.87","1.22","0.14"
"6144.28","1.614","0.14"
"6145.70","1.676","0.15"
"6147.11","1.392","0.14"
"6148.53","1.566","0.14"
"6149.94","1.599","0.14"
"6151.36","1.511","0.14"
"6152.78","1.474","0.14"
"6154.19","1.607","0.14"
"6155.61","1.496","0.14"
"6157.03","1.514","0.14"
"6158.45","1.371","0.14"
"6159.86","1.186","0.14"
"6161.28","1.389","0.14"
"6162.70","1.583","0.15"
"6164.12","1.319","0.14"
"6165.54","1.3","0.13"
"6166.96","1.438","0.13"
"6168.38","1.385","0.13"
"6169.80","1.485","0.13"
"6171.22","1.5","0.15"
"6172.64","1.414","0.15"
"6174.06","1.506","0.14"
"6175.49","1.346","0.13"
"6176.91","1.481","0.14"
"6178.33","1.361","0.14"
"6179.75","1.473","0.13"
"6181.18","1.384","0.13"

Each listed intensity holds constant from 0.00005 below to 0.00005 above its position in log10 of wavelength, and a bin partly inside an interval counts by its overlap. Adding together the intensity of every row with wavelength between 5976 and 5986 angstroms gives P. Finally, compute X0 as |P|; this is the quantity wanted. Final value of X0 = 12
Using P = 12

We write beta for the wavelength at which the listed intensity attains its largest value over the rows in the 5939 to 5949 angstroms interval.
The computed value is 5941.16 angstroms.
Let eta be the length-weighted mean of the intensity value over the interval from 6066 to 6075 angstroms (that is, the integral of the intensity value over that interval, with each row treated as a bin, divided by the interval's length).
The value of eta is 1.45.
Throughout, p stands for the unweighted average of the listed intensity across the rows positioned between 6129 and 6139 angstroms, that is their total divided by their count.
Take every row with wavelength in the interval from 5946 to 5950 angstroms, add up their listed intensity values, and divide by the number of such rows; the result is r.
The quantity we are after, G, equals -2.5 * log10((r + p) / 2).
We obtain -0.484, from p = 1.52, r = 1.60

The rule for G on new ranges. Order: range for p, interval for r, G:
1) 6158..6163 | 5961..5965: -0.419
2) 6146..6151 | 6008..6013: -0.408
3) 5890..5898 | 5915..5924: -0.587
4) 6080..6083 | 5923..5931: -0.466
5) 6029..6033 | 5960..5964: -0.407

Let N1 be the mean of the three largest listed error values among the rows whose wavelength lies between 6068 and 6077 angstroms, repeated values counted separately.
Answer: 0.147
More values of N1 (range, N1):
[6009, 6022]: 0.150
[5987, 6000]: 0.203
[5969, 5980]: 0.173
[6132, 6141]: 0.150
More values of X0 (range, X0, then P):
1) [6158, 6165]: 7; 7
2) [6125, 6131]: 6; 6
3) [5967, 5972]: 6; 6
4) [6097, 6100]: 3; 3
